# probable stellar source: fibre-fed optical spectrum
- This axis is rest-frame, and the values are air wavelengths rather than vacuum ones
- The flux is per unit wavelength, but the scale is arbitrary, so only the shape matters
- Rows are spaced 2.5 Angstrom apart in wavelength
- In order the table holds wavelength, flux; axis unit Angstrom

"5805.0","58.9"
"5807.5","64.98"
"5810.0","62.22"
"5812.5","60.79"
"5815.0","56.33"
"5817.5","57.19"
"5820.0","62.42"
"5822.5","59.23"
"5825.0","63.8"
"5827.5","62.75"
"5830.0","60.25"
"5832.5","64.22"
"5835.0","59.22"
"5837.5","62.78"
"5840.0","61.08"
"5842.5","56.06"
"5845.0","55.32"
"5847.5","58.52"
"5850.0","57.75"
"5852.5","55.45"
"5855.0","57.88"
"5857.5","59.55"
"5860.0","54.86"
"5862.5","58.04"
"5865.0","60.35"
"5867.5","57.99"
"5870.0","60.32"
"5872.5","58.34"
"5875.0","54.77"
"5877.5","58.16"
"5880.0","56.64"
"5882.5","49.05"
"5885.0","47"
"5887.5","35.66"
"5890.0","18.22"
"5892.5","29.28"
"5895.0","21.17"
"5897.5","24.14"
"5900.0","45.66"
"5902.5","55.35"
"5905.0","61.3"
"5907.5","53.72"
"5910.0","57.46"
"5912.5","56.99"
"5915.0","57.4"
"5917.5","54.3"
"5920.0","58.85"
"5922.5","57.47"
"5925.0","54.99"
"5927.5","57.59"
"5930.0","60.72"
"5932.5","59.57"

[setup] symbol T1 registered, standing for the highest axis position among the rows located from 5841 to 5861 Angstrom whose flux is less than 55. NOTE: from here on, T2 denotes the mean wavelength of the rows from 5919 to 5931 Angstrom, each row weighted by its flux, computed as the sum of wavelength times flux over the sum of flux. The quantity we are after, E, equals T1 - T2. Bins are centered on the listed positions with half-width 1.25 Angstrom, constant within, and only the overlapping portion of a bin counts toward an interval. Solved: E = -65.0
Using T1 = 5860.0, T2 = 5925.0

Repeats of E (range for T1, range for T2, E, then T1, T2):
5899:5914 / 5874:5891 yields 26.3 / 5907.5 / 5881.2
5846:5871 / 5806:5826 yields 43.8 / 5860.0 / 5816.2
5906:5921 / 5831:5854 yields 75.3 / 5917.5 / 5842.2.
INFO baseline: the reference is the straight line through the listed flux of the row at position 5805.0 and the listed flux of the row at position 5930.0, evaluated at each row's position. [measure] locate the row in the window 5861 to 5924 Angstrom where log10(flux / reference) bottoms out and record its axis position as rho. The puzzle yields 5890.0 Angstrom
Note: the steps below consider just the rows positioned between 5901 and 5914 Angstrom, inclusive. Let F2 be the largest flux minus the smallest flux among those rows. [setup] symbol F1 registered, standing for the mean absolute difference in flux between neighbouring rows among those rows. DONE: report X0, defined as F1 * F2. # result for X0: 33.6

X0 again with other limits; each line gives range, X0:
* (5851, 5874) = 14.4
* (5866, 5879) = 15.6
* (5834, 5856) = 18.4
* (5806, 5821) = 25.5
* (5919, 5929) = 8.3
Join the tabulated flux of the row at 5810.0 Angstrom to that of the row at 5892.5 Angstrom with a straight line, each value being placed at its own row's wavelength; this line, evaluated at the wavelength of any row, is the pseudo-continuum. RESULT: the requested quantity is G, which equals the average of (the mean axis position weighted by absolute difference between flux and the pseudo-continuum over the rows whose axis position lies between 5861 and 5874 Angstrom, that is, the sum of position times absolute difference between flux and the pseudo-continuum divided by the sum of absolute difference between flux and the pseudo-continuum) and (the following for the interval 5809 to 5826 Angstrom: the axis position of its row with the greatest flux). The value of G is 5846.4 Angstrom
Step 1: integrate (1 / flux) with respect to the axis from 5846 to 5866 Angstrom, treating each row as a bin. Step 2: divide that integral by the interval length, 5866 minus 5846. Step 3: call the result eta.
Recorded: 0.017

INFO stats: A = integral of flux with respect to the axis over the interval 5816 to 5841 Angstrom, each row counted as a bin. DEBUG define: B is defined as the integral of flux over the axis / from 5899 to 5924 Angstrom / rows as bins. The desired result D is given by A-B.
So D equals 133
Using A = 1531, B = 1399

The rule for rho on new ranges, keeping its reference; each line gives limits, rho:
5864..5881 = 5875.0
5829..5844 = 5842.5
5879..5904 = 5890.0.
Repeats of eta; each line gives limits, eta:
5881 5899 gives 0.035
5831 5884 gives 0.017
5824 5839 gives 0.016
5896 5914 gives 0.022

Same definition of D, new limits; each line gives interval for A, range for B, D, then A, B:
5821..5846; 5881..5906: 548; 1514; 966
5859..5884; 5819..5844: -108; 1419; 1528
